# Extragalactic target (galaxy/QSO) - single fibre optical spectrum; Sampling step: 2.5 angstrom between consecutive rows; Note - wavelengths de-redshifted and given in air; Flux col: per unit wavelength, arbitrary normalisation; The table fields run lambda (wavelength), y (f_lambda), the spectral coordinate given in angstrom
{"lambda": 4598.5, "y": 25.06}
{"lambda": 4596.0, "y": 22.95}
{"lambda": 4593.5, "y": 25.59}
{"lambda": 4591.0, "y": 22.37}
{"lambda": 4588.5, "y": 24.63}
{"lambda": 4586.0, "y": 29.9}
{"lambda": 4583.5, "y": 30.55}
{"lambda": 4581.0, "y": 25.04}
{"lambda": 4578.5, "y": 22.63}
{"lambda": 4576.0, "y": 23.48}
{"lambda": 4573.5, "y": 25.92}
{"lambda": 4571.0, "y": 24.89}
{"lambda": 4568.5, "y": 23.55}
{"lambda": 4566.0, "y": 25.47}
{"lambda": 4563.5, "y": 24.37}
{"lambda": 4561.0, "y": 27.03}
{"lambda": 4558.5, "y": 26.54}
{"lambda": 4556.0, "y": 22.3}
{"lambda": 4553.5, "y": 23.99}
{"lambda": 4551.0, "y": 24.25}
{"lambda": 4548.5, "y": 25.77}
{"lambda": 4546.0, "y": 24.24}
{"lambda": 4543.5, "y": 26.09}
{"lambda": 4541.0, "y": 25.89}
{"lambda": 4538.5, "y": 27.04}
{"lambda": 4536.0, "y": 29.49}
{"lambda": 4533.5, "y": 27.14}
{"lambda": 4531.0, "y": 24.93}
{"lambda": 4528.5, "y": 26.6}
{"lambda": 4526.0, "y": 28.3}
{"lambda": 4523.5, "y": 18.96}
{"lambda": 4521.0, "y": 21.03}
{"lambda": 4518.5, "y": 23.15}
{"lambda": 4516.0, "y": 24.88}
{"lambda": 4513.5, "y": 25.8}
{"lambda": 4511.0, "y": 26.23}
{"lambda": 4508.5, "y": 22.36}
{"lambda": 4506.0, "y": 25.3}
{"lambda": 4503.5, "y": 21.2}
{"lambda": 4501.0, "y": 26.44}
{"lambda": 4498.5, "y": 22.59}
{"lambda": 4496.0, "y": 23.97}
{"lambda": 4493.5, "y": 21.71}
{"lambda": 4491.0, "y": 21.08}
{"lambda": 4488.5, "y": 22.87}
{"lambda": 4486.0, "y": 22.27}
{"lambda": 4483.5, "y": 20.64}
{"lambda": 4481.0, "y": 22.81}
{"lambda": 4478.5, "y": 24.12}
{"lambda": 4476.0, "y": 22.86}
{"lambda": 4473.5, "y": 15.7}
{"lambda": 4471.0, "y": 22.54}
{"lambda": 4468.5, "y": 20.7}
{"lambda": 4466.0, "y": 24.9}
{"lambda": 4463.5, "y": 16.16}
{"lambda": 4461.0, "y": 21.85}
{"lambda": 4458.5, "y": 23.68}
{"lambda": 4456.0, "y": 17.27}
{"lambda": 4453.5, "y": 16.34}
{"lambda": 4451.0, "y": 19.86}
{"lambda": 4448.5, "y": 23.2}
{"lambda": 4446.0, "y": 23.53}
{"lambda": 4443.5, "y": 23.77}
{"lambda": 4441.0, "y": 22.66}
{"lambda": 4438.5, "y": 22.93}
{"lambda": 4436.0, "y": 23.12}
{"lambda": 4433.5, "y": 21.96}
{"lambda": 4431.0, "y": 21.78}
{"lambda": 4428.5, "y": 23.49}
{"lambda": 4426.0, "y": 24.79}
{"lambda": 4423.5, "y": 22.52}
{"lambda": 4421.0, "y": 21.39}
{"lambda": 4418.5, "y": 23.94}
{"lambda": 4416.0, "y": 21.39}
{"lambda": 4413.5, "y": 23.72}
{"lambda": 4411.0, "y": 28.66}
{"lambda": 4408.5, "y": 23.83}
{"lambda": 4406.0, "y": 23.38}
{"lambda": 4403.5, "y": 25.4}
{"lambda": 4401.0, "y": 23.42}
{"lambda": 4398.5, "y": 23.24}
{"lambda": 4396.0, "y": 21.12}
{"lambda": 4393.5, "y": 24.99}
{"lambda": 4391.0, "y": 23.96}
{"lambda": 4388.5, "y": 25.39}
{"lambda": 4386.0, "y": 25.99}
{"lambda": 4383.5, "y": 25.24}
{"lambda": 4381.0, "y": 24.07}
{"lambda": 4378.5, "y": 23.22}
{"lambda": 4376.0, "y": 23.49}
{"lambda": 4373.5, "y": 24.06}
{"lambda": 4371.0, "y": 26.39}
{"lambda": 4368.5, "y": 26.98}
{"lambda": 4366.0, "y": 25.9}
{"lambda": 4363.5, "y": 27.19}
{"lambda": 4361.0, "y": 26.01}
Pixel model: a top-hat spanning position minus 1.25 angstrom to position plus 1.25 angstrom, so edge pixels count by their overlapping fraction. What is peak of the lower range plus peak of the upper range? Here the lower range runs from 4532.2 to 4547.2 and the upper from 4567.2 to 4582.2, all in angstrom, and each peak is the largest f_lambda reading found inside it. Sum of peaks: 55.4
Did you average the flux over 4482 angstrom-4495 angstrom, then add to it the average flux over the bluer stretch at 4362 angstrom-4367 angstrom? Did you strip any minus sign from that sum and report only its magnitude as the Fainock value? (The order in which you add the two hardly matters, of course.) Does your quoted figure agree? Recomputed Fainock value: 48.3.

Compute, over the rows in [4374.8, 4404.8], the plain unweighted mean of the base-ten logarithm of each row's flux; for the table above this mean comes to 1.38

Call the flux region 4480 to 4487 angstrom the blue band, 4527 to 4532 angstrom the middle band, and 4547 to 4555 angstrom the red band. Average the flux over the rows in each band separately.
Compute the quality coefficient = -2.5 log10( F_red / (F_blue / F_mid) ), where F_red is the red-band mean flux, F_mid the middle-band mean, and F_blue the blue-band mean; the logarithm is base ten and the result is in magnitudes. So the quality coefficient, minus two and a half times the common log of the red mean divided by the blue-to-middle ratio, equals -3.66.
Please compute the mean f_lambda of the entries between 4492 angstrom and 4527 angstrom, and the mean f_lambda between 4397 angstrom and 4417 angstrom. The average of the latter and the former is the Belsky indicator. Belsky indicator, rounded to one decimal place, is 23.9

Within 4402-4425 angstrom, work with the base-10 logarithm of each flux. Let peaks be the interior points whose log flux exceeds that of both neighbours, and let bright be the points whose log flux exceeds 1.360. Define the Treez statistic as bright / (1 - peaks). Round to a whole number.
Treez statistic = -6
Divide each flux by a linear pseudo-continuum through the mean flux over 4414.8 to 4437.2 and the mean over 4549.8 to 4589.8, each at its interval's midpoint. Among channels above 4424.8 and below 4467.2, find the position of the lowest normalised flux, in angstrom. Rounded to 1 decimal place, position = 4463.5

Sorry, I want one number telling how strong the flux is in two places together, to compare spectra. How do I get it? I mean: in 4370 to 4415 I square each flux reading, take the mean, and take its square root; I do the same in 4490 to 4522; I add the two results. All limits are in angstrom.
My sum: 48.1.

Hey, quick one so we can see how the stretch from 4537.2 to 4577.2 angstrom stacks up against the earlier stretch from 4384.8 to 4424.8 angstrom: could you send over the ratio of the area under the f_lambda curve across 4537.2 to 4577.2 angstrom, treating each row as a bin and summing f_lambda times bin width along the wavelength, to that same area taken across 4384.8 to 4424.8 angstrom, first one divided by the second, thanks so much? 1.05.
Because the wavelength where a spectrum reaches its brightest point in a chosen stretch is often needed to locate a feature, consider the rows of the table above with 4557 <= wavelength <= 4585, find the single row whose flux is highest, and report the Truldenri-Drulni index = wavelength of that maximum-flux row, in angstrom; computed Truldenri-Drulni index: 4583.5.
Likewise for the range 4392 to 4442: 4411.0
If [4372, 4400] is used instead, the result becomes 4386.0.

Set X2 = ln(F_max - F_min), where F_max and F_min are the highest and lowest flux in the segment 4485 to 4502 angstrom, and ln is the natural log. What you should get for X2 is 1.7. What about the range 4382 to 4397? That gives 1.6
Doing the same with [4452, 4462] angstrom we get 2.0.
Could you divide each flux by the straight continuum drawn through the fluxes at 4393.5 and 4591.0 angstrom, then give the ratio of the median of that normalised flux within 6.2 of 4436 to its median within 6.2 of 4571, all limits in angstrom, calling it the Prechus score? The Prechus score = 0.846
